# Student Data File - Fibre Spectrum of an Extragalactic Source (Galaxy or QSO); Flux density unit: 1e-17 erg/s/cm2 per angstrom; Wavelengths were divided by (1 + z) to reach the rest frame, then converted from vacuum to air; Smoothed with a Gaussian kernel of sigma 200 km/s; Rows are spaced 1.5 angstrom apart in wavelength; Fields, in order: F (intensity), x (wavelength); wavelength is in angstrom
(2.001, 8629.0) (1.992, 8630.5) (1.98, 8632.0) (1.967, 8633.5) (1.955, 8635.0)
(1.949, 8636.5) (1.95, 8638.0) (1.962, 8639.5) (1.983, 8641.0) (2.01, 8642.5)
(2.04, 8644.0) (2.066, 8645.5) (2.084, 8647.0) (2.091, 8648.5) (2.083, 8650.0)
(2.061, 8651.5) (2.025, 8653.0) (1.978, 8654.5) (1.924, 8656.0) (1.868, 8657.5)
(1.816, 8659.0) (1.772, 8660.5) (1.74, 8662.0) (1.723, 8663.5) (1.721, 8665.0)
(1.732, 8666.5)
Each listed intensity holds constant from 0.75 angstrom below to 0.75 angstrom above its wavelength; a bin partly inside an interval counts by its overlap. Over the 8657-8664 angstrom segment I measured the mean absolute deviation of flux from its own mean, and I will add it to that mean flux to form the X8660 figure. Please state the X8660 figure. 1.83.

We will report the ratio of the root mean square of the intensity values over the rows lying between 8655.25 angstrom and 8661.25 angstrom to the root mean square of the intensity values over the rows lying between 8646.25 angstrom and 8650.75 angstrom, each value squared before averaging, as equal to 0.88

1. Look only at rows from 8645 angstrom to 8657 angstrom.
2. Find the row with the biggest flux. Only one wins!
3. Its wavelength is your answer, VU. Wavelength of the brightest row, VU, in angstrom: 8648.5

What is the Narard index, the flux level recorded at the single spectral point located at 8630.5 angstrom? 1.992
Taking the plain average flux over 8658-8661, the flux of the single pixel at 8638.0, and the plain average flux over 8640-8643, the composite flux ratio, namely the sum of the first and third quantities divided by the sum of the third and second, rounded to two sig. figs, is 0.96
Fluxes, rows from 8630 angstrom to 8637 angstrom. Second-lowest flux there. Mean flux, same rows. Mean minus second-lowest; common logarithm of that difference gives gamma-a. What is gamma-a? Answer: -1.9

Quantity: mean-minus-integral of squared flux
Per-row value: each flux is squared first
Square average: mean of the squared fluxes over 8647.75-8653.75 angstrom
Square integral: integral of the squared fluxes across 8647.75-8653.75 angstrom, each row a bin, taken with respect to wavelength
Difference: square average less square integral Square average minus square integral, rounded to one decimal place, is -21.3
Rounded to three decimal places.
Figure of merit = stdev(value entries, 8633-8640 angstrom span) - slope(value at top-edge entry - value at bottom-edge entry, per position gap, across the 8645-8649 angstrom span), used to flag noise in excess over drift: -0.001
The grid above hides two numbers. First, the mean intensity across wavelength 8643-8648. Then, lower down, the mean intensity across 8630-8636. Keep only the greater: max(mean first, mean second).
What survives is 2.06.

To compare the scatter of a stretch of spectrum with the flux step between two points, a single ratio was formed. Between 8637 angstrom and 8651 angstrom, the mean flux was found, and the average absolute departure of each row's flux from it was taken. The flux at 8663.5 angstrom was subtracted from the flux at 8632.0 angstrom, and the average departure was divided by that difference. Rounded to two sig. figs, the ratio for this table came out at 0.19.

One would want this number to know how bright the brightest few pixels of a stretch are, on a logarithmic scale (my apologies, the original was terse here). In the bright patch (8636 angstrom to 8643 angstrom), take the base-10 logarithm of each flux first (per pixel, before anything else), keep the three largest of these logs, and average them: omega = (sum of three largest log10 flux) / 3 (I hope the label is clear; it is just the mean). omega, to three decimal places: 0.298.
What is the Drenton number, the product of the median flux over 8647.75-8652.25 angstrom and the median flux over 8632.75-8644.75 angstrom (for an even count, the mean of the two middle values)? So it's 4.09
